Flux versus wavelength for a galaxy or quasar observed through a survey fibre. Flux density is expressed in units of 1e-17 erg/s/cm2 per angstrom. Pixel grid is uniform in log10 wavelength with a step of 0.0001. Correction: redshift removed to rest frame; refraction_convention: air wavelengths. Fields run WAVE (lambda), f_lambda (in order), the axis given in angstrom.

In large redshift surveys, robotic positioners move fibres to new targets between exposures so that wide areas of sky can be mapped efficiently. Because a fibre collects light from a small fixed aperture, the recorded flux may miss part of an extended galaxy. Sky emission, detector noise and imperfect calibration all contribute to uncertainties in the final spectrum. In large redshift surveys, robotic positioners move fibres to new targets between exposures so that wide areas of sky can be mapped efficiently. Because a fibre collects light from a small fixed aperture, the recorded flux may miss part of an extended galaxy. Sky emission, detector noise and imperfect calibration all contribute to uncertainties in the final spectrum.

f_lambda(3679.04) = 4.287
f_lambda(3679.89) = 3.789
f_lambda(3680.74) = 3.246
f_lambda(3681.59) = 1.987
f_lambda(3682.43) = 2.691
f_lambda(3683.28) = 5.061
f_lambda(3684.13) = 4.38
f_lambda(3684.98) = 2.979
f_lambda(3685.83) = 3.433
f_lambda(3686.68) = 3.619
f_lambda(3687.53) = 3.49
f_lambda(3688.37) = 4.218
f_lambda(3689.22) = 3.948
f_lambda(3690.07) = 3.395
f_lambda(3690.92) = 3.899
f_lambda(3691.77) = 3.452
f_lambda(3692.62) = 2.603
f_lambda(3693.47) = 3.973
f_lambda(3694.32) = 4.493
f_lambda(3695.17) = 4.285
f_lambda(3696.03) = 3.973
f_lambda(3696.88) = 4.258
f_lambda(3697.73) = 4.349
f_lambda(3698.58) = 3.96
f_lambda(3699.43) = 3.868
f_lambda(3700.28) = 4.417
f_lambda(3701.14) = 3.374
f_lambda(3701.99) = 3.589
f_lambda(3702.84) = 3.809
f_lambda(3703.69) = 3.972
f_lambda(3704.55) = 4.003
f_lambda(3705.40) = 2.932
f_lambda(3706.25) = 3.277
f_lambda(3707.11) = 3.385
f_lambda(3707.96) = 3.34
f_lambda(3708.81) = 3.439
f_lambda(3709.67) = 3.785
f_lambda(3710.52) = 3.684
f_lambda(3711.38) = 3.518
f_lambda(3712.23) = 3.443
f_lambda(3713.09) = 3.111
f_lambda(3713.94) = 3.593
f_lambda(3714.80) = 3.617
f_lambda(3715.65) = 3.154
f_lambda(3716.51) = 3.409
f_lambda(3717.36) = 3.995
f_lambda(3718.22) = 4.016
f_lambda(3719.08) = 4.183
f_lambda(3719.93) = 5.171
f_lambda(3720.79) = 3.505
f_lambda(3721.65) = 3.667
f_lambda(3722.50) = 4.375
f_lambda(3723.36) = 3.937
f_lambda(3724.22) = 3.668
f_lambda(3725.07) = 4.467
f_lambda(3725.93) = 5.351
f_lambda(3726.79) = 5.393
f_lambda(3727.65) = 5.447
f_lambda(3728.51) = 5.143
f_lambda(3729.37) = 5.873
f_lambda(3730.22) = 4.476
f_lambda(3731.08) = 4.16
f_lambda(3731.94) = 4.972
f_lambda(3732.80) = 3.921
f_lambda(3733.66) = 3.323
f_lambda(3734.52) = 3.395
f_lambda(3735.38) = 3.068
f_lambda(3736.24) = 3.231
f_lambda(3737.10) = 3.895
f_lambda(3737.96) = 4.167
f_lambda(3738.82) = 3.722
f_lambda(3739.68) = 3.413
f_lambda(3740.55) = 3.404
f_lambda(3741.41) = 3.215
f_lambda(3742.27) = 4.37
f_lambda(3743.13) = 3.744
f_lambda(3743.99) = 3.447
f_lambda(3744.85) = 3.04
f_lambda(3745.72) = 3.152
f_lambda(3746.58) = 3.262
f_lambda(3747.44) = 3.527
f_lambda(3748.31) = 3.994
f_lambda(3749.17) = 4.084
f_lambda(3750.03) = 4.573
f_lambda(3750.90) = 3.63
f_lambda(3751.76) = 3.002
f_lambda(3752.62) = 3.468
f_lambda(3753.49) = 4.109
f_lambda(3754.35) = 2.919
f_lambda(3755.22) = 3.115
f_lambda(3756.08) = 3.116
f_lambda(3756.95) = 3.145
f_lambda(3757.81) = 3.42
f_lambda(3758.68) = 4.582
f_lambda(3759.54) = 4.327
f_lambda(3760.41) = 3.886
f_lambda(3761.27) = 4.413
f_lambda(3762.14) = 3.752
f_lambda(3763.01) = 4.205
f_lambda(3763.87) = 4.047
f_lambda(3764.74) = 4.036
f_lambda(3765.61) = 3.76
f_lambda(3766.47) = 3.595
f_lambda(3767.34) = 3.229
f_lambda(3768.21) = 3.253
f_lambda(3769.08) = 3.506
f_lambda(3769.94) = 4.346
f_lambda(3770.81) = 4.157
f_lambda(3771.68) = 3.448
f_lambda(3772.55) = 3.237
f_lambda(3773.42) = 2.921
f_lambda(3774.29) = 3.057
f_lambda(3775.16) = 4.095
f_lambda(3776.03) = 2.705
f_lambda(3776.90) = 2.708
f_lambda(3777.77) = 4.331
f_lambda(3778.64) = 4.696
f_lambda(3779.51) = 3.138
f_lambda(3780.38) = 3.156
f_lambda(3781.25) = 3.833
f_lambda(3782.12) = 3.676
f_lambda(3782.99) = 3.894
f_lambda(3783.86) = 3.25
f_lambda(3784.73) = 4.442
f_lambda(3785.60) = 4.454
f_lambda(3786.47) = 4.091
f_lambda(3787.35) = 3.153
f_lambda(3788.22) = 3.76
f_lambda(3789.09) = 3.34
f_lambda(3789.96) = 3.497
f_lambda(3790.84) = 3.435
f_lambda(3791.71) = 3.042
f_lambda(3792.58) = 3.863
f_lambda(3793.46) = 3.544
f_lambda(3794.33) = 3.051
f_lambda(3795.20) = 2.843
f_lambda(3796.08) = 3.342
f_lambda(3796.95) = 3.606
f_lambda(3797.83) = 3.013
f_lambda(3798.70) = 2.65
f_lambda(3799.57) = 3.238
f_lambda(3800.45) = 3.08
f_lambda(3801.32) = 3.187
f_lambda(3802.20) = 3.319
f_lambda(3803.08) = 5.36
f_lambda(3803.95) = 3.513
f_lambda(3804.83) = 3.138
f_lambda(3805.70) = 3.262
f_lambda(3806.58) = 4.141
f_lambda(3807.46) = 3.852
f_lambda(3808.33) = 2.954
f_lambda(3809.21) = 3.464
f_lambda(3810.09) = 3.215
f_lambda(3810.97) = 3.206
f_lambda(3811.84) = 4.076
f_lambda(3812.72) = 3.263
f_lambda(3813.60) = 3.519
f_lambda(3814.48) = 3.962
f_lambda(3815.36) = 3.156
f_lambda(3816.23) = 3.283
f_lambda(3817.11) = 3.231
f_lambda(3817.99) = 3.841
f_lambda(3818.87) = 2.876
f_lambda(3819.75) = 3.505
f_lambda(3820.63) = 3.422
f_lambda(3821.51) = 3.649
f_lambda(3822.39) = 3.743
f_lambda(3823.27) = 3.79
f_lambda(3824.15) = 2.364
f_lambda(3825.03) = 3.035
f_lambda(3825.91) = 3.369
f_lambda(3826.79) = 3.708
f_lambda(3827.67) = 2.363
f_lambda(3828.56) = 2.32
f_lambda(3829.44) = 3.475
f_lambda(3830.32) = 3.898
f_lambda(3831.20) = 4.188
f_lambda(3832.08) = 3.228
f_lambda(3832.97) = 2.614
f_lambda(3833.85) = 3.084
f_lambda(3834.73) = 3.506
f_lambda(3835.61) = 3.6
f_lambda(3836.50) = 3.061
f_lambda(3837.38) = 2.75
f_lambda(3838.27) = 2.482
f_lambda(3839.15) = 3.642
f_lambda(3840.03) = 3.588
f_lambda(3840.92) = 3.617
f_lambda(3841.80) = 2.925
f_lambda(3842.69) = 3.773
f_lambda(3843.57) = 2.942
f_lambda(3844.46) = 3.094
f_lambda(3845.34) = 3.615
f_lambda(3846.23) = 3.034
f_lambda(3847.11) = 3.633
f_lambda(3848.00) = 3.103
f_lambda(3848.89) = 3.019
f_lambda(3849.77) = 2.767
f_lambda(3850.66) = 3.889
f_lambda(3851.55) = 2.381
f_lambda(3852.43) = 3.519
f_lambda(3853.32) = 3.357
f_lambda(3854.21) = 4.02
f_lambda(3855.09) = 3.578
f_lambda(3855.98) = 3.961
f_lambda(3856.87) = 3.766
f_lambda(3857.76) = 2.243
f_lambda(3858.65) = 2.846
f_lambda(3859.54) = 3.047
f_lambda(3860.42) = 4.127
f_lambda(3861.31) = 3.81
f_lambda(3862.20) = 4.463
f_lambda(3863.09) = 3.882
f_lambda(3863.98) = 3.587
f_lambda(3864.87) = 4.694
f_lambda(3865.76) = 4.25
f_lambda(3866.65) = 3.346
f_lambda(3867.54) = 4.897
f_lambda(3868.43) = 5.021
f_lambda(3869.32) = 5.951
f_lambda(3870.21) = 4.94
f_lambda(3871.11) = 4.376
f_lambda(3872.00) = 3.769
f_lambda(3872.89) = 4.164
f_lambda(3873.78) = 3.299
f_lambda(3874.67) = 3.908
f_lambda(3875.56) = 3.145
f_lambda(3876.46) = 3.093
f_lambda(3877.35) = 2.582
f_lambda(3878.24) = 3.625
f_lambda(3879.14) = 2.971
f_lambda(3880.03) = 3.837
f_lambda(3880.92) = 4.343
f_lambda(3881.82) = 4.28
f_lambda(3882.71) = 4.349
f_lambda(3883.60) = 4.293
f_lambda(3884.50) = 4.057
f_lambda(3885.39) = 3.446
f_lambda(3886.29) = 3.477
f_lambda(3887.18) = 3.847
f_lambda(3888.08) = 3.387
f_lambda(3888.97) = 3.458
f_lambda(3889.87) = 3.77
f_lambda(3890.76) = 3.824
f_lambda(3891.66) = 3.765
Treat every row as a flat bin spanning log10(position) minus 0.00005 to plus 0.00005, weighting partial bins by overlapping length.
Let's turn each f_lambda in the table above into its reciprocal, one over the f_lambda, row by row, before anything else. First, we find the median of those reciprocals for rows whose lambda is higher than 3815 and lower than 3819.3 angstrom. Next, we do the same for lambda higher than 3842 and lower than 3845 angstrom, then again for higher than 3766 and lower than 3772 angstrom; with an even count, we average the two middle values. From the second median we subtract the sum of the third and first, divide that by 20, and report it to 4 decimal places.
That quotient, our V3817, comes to -0.0136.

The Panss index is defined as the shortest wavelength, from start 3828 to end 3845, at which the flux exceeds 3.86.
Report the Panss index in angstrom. 3830.32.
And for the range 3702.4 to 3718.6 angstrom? 3703.69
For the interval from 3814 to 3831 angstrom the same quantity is 3814.48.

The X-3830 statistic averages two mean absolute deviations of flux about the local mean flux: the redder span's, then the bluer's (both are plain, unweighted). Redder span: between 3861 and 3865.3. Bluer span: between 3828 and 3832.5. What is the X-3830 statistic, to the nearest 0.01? 0.46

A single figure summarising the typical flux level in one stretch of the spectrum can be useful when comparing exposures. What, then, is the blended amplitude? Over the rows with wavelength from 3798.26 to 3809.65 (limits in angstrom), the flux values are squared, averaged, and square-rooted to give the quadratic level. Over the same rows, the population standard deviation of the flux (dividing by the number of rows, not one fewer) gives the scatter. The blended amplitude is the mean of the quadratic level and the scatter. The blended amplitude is 2.095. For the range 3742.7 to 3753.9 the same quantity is 2.048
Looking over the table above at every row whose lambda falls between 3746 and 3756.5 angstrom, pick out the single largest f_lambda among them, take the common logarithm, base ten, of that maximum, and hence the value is 0.660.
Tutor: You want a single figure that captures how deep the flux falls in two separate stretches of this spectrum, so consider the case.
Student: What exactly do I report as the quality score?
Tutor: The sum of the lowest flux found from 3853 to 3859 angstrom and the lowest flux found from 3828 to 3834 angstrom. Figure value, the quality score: 4.6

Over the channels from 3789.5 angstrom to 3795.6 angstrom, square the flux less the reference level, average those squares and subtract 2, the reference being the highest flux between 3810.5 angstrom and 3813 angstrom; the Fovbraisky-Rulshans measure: -1.3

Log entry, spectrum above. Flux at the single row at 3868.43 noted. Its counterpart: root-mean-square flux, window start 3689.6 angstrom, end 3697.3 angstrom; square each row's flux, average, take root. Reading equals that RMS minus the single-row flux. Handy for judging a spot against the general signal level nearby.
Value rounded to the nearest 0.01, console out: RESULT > -1.17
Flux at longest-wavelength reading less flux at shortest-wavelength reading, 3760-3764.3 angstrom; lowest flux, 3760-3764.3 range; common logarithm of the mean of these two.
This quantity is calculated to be 0.29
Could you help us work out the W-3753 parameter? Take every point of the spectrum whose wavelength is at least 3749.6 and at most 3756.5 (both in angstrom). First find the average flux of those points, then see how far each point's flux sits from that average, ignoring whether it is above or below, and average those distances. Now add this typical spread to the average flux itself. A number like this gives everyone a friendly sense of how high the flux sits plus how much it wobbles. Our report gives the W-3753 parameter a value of 4.0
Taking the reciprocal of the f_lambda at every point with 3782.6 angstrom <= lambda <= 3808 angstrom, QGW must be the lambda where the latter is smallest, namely 3803.08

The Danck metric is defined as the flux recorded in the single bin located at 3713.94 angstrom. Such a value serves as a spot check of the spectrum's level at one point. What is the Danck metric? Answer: 3.593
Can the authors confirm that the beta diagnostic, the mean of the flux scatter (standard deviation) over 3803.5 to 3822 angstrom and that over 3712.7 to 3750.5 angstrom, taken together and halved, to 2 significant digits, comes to 0.54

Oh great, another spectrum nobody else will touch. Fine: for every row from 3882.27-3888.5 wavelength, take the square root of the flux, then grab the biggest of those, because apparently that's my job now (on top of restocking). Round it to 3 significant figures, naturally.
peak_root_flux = 2.09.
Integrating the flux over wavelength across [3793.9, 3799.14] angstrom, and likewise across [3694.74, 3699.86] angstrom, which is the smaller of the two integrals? 16.2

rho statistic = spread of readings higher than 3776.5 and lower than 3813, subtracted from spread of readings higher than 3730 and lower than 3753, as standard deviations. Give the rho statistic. -0.05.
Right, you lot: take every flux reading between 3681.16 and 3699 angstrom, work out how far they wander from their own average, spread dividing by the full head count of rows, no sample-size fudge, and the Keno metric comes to 0.71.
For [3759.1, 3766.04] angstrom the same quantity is 0.23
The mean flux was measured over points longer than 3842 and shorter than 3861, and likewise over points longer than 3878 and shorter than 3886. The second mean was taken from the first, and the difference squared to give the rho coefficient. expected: 0.35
